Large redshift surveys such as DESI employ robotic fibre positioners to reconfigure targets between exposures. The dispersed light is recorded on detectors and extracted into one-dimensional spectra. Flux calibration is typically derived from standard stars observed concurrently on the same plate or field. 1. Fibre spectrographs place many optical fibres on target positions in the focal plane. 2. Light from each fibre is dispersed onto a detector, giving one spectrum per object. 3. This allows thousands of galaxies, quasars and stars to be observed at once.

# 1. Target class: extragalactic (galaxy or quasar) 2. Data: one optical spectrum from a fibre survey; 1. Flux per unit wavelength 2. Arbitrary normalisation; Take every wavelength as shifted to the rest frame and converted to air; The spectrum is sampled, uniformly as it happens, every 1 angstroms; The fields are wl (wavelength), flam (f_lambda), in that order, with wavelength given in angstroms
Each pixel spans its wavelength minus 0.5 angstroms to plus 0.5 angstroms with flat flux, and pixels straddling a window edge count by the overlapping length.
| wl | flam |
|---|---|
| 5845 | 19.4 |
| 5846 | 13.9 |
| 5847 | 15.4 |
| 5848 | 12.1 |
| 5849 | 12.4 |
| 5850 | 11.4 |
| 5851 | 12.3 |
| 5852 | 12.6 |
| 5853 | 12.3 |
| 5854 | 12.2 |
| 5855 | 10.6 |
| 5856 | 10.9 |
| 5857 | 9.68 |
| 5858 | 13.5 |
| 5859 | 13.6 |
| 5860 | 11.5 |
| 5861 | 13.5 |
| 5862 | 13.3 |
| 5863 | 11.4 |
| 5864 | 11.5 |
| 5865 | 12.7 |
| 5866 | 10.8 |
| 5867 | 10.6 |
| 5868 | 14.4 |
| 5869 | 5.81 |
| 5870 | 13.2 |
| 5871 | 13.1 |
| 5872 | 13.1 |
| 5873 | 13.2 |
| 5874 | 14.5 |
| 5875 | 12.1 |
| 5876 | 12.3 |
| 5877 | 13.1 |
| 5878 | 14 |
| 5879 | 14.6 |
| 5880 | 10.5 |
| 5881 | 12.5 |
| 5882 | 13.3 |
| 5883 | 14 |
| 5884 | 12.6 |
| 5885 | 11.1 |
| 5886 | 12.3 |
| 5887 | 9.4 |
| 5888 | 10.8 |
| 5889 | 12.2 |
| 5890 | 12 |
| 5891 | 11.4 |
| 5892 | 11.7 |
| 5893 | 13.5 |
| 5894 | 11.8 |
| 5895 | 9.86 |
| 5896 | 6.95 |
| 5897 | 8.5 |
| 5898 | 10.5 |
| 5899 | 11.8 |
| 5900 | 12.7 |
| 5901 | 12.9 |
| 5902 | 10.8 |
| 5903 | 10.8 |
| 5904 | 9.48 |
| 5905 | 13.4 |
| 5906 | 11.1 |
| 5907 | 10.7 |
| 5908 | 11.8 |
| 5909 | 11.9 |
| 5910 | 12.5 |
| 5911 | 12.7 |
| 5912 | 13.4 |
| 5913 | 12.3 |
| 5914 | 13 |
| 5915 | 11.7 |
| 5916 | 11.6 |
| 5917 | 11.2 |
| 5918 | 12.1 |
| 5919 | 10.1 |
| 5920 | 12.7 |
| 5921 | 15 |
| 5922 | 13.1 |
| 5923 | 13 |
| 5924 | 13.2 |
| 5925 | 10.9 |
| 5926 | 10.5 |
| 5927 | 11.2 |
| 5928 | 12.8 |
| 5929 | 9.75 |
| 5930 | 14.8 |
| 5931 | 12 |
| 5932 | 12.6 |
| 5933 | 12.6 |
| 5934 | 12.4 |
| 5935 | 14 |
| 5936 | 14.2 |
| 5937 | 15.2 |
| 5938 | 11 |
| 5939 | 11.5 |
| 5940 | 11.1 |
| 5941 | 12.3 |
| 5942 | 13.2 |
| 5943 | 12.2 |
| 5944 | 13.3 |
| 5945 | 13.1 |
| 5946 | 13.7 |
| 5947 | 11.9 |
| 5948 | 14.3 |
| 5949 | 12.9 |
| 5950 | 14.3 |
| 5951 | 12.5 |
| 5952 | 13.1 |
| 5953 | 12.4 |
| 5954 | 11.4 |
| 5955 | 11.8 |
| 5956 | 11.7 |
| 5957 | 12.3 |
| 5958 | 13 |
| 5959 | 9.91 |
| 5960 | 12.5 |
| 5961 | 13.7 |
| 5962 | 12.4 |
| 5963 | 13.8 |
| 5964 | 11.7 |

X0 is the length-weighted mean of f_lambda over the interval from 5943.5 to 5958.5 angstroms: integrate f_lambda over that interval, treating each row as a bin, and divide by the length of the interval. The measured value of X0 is 12.8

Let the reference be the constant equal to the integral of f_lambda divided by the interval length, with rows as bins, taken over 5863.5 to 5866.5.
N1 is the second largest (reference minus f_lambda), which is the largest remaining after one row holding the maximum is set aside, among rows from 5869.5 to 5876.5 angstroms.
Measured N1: -0.6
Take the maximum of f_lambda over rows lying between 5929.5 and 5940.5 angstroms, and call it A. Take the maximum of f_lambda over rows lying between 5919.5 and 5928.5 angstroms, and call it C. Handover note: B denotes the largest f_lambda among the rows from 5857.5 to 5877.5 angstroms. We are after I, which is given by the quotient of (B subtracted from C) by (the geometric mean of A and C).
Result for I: 0.03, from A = 15.2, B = 14.5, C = 15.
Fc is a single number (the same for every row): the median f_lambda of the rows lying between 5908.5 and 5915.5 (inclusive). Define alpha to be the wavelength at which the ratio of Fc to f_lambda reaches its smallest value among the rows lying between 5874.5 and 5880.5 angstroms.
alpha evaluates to 5879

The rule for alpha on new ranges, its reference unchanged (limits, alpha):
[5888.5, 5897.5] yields 5893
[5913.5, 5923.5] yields 5921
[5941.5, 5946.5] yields 5946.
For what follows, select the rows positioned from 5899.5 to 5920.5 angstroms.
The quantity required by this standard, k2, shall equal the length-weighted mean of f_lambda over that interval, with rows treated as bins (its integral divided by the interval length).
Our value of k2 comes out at 11.9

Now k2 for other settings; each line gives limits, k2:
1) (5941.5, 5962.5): 12.6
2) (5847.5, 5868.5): 12.1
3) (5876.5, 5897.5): 11.7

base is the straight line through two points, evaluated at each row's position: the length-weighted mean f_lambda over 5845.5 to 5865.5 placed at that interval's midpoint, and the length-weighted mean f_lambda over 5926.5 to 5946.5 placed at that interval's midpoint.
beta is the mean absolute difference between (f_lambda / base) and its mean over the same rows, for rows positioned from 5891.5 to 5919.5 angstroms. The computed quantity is 0.091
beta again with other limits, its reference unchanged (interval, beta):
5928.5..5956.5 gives 0.078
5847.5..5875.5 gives 0.096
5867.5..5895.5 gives 0.105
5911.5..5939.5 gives 0.089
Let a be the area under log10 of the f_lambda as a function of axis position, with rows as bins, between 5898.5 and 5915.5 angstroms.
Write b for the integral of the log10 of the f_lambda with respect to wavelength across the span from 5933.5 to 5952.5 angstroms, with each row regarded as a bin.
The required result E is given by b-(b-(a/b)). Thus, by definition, 0.87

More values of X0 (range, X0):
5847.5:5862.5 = 12.1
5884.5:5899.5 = 10.9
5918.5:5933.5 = 12.3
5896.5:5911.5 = 11.4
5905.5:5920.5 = 11.9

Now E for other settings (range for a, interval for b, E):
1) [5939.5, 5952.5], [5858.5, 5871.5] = 1.04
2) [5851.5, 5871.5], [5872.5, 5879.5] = 2.71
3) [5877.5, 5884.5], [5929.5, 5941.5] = 0.59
